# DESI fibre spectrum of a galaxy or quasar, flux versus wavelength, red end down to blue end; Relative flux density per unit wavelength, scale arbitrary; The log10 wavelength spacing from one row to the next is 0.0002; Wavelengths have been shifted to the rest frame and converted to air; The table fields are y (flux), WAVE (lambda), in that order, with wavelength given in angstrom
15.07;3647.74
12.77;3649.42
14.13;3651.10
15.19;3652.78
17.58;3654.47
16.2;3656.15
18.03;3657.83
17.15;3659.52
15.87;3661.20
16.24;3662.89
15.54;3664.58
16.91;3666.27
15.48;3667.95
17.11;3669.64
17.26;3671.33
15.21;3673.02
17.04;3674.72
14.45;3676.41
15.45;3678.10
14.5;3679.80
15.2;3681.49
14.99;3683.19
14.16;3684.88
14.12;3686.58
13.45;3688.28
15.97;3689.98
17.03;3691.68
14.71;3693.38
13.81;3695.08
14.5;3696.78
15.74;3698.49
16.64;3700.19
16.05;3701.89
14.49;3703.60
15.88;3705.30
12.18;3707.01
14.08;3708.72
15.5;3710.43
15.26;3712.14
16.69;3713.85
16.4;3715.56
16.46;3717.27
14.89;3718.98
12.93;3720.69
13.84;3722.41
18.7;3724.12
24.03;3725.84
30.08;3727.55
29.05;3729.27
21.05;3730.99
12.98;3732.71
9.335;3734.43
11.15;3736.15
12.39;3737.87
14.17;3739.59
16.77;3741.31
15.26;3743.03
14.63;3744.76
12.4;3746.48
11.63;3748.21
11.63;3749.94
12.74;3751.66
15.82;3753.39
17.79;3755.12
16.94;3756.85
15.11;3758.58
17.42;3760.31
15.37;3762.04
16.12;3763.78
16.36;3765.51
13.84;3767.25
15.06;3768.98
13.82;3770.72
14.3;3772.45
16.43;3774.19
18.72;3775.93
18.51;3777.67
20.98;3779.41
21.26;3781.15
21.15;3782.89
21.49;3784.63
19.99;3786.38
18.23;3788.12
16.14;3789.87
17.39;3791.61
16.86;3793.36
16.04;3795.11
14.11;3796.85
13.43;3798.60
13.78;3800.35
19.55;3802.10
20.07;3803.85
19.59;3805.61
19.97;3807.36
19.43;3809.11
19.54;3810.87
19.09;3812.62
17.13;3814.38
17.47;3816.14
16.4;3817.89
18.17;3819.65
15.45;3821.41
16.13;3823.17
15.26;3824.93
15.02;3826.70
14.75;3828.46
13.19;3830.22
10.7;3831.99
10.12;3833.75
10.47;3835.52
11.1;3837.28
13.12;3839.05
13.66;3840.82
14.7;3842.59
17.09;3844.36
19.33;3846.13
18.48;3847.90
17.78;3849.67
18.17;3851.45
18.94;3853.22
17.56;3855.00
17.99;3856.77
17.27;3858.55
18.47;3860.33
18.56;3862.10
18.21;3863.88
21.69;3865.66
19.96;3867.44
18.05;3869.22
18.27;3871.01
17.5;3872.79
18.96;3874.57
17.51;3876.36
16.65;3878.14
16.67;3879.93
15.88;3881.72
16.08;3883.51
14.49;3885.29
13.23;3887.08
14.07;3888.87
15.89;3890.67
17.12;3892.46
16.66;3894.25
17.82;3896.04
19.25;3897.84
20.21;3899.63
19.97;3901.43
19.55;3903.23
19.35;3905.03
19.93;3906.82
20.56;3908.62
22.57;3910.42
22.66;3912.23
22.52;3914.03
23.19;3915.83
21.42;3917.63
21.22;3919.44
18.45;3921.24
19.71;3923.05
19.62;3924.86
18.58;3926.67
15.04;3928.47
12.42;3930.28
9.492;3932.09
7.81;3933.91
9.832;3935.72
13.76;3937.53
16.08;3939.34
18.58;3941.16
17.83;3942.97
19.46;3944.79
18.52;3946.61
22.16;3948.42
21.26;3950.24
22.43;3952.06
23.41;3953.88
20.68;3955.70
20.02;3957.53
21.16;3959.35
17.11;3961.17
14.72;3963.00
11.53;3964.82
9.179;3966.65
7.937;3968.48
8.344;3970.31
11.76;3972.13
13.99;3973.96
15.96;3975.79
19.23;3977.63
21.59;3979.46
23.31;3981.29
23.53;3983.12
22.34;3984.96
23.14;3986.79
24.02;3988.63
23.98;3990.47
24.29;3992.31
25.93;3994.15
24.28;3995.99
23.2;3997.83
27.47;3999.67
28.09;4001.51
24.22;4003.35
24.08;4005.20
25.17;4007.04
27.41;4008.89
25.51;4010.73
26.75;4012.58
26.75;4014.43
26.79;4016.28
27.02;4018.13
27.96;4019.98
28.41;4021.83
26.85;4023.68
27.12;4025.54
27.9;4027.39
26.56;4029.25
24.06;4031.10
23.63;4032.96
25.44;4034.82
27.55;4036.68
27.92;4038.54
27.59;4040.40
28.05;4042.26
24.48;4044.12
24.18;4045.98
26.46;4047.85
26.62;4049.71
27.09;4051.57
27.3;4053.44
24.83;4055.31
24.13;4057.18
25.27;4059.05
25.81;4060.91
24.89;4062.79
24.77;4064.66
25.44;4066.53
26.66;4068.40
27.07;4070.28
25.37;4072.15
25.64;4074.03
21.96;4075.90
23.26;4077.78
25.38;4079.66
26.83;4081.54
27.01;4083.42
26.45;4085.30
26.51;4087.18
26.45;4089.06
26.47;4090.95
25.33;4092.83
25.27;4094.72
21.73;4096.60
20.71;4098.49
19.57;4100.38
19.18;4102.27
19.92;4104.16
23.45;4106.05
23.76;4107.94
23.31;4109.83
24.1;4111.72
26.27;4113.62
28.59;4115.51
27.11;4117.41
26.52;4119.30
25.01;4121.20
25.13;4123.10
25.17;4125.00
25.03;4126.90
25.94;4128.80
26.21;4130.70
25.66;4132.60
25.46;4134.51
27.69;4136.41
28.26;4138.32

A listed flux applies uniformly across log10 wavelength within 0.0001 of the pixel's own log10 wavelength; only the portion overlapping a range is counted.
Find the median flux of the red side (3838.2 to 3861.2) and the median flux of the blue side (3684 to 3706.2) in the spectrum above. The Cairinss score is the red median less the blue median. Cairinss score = 3.1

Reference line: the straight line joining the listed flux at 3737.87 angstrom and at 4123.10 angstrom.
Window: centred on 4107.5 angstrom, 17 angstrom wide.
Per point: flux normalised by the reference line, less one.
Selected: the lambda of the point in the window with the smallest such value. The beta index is 4102.27 angstrom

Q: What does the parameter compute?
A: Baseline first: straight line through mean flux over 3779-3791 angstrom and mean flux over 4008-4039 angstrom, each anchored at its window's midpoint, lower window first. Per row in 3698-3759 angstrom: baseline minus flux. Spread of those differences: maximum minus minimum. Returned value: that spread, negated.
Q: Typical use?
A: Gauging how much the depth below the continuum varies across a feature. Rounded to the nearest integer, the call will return -21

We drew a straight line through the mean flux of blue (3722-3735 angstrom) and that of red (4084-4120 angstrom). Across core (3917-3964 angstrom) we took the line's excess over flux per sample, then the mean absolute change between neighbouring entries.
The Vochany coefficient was 1.92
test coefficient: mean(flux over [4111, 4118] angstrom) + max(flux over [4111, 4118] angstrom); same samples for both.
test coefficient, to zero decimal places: 55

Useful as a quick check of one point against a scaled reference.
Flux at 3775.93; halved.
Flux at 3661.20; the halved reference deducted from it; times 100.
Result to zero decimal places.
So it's 651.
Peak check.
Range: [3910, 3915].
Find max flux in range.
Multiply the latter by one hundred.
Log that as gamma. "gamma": 2266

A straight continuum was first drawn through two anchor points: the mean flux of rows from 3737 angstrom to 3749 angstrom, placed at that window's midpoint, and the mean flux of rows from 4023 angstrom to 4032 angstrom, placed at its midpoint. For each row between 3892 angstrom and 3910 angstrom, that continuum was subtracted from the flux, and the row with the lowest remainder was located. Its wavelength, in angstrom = 3894.25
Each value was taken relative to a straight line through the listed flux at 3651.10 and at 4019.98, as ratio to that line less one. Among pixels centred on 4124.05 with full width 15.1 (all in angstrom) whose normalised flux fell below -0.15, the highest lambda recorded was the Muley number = 4130.70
